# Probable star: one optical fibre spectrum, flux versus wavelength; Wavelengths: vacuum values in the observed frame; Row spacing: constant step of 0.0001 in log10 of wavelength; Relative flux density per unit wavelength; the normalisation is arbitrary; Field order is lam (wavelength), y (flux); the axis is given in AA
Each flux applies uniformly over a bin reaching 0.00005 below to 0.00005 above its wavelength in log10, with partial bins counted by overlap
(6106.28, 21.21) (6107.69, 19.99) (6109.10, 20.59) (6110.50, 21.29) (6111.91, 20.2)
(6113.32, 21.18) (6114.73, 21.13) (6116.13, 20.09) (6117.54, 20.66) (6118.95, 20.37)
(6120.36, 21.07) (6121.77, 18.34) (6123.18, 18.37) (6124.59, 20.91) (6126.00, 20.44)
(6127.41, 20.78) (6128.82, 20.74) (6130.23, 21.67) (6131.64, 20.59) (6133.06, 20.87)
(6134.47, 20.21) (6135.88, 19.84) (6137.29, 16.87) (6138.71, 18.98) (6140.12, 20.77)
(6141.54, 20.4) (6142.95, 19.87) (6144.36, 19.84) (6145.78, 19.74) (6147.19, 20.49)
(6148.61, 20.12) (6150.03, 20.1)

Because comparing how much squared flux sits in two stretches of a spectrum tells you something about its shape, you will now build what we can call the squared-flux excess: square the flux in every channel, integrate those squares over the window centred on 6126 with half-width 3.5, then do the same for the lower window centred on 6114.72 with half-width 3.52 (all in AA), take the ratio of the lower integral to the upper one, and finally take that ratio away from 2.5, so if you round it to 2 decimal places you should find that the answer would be 1.46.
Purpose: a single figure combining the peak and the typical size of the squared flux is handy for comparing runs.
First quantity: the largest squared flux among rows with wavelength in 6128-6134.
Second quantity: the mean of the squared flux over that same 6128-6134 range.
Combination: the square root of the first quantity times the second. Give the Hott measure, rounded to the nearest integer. 454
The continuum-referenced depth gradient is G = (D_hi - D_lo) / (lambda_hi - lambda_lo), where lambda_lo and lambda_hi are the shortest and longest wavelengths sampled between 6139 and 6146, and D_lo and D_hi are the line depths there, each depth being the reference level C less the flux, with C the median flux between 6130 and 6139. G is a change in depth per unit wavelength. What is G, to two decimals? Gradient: 0.18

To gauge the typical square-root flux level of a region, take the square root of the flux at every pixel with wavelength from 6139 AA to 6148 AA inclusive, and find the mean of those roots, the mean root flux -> 4.49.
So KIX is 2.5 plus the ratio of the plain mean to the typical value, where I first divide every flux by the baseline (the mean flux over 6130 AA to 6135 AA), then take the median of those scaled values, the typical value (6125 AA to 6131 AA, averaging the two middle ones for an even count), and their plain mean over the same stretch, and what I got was 3.51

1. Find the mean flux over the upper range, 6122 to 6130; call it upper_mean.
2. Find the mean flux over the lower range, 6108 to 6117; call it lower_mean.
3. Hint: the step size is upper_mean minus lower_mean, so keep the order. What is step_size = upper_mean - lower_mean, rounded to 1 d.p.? -0.5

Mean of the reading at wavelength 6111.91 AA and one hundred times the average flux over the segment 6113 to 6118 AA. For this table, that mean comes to 1048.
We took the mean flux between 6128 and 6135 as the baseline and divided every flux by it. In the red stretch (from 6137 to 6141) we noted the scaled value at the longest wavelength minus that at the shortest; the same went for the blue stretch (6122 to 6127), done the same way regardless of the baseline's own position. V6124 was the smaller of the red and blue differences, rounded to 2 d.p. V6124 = 0.10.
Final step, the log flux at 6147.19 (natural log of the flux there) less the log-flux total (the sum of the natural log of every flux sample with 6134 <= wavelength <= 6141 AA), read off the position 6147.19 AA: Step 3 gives -12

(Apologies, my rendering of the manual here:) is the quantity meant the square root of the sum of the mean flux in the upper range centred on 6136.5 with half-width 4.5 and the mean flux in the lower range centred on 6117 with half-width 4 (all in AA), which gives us 6.35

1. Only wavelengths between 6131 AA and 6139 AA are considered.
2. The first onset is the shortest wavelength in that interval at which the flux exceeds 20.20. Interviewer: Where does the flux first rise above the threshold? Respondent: 6131.64 AA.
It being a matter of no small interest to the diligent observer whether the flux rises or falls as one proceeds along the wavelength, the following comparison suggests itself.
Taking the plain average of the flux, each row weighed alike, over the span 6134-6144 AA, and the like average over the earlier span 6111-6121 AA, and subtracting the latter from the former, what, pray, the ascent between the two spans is -1.1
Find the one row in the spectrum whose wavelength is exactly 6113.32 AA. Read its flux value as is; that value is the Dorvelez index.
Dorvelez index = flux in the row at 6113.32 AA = 21.18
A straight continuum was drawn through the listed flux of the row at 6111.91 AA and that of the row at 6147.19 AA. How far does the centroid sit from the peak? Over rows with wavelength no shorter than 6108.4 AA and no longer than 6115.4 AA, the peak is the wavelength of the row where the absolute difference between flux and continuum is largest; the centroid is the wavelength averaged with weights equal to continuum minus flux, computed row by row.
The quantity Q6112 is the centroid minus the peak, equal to 1.8 AA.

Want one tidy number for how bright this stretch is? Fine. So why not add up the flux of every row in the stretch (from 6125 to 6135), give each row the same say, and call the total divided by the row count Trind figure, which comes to 20.8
